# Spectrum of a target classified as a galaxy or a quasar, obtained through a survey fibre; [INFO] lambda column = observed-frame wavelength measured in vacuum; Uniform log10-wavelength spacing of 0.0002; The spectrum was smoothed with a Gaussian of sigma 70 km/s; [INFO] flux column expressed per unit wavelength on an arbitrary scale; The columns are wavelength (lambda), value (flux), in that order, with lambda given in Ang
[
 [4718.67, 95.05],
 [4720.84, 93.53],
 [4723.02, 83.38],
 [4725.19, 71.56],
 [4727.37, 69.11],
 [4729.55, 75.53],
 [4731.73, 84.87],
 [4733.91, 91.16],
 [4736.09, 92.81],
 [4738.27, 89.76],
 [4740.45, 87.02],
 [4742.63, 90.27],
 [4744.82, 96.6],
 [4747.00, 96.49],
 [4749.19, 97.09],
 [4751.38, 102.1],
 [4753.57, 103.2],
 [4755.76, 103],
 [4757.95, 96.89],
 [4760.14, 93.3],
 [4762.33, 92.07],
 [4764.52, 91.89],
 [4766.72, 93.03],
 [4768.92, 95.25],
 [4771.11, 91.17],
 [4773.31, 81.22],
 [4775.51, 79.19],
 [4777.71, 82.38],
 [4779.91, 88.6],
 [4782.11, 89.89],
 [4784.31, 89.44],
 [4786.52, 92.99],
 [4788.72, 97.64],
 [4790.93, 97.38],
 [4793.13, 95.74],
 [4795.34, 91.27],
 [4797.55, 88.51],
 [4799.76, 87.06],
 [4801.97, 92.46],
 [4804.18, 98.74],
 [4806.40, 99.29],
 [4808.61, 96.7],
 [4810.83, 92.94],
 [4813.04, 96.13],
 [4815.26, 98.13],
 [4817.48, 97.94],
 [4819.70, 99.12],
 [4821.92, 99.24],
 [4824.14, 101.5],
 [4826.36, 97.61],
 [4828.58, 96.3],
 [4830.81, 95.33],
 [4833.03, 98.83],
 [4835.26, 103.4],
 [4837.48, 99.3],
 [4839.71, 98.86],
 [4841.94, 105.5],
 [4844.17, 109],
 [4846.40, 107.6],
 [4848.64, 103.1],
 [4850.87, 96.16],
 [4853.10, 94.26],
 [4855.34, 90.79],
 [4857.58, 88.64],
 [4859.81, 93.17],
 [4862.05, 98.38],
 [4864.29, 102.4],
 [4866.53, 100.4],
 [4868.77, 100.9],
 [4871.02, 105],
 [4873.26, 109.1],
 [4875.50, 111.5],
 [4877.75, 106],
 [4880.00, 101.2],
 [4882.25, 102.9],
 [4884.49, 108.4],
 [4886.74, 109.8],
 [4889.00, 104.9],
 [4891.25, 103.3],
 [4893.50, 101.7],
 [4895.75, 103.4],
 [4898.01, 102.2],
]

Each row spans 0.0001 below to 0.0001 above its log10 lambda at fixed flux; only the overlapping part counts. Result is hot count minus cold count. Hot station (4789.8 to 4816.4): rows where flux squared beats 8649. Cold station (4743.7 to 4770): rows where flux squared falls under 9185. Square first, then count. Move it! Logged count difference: 2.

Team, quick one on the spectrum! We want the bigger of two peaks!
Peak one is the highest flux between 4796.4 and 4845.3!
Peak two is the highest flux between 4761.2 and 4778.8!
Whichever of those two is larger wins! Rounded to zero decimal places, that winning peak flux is 109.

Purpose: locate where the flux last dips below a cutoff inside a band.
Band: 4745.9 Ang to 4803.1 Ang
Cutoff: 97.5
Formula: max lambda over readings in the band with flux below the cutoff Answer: 4801.97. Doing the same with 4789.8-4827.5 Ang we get 4813.04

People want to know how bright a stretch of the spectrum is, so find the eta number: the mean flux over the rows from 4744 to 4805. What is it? 93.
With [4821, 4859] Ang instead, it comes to 99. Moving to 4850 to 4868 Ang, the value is 96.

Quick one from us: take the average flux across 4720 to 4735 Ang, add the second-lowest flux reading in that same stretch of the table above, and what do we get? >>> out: 153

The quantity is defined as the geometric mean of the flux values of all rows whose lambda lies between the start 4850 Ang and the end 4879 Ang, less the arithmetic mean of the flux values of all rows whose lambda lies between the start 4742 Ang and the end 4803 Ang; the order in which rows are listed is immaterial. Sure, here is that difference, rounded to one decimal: 6.8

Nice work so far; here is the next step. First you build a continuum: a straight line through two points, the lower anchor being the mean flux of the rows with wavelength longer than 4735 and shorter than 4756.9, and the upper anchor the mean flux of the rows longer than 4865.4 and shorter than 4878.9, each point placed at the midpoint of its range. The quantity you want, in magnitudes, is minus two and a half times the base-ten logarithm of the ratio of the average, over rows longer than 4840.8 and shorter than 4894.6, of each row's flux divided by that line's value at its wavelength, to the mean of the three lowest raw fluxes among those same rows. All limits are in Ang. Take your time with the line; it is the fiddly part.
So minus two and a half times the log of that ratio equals 4.93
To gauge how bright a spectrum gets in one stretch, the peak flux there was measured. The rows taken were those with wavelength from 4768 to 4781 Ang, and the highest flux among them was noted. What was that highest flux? 95.25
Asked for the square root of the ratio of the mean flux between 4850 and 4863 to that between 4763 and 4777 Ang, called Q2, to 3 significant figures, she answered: 1.03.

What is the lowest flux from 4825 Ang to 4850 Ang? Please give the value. 95.33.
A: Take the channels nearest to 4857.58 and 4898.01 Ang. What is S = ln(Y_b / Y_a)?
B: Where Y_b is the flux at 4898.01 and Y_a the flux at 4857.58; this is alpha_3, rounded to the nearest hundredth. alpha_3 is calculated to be 0.14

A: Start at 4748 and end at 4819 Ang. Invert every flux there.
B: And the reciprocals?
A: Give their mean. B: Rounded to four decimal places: 0.0107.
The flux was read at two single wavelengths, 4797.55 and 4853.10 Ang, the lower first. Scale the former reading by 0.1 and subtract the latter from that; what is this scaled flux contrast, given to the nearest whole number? -85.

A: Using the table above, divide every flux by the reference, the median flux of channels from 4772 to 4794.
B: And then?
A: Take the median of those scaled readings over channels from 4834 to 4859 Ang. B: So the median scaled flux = 1.11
